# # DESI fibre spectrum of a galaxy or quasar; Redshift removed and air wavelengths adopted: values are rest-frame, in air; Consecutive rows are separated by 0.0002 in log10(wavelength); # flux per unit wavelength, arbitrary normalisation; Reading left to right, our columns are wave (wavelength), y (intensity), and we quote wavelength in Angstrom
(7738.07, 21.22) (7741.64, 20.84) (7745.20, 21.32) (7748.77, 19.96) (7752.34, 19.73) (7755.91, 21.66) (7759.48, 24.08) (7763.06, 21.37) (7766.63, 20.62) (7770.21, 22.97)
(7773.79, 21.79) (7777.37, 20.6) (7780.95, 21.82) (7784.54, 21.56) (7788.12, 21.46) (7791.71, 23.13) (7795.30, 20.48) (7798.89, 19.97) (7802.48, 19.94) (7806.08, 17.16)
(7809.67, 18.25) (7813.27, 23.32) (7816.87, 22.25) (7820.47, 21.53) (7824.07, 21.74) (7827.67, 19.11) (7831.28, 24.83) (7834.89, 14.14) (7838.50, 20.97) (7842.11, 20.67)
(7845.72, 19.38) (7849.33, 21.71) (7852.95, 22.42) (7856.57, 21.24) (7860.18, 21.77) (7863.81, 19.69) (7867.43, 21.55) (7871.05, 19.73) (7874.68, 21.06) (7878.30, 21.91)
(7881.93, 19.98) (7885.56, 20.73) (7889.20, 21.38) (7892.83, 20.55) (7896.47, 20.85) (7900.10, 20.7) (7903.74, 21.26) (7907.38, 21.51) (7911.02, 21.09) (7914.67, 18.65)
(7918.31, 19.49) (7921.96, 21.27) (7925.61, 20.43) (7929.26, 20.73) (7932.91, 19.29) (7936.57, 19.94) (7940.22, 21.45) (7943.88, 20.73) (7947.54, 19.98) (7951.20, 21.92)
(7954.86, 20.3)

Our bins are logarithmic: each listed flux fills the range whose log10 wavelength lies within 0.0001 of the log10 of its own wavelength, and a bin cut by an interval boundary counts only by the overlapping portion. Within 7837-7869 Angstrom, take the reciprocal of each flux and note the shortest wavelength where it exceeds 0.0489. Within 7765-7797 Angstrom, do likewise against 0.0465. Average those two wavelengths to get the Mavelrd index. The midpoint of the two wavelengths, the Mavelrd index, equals 7806.2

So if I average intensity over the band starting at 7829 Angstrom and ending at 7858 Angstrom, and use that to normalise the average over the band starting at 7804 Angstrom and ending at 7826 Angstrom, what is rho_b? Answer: 1.00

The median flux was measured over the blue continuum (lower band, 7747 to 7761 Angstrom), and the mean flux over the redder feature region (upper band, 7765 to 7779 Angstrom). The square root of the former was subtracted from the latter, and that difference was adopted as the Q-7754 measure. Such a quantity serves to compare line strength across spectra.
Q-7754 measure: 16.9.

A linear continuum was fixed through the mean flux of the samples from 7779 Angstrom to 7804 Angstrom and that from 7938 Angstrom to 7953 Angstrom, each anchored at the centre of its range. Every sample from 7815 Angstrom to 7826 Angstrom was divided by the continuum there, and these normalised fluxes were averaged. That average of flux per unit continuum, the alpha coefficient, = 1.03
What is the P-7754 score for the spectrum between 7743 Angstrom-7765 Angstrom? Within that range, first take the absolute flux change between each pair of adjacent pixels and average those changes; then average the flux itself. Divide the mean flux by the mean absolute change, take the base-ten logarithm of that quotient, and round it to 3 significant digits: 1.09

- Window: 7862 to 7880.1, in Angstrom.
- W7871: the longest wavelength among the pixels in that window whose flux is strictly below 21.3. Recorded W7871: 7874.68 Angstrom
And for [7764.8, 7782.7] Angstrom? 7777.37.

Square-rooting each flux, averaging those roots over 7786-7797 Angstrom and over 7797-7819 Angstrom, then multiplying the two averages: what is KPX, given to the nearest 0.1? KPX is 20.9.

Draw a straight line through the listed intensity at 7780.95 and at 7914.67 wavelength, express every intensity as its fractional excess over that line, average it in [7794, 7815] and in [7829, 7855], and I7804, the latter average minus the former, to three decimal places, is 0.077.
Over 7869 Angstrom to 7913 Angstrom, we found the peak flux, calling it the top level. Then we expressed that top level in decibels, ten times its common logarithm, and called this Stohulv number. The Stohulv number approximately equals 13.4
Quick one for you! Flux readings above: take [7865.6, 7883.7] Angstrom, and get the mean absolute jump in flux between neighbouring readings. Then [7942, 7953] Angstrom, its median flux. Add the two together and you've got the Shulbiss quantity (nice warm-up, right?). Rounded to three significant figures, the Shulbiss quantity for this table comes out 22.2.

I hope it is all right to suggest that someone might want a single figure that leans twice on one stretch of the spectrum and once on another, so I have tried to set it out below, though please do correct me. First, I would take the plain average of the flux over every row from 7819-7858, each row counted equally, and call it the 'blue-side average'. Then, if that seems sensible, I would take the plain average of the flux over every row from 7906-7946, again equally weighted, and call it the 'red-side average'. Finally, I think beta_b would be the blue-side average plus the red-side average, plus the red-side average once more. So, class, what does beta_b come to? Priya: 61.5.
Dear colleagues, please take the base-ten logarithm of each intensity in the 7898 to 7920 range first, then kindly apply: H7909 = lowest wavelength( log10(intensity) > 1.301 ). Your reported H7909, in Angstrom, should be 7900.10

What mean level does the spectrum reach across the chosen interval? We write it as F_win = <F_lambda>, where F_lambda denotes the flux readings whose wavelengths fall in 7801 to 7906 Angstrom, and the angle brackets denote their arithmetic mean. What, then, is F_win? 20.7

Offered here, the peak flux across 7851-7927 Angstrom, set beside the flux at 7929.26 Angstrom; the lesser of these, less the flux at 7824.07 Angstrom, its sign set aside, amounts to 1.0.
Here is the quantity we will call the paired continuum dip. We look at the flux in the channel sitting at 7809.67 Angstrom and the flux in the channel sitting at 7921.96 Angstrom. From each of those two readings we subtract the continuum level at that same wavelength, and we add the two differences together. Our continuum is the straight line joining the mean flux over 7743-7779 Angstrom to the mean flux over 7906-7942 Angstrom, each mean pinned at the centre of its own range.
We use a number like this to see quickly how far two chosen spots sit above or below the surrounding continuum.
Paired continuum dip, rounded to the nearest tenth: -2.0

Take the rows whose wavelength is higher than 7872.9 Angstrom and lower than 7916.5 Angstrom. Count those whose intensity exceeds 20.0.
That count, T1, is 10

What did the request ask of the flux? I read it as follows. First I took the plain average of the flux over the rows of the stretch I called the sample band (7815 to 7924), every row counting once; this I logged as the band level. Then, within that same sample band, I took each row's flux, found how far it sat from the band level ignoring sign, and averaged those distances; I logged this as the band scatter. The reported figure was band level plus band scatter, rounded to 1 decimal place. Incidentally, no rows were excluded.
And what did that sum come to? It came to 21.9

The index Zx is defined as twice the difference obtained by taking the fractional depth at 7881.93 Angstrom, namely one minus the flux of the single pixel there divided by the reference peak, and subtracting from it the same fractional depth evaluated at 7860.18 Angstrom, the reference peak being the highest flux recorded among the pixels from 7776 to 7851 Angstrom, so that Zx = 0.14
